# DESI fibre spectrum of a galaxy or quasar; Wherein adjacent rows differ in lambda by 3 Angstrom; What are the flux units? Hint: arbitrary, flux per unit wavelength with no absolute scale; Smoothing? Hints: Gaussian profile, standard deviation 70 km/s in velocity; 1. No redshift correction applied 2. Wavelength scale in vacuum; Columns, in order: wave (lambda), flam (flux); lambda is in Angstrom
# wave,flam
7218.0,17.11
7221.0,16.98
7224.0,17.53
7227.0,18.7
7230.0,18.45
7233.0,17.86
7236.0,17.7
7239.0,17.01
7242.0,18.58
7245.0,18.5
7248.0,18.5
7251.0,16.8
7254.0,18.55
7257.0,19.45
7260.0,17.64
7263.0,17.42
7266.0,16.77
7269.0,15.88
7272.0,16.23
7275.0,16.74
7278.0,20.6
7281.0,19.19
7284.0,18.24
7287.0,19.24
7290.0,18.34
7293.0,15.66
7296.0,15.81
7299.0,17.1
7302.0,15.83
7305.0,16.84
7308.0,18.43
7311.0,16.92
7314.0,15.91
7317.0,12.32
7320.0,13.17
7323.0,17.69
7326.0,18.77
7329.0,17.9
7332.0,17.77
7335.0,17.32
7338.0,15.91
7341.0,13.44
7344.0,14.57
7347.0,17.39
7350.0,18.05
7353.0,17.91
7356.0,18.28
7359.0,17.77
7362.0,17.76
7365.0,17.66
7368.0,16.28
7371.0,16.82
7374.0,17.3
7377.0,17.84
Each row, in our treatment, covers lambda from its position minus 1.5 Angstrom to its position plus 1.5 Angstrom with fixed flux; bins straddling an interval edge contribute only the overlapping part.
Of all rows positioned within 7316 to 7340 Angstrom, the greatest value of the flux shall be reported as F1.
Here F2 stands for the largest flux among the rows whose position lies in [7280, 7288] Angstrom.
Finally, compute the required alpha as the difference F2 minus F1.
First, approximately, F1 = 18.77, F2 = 19.24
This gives 0.5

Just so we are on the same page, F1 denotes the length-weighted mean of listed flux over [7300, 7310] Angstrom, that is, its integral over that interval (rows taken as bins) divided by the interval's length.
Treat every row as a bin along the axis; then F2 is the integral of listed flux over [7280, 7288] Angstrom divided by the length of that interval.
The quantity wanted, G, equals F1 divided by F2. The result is 0.90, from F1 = 17.0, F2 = 18.8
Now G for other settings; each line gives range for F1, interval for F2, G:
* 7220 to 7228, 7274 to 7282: 0.94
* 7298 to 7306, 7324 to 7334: 0.91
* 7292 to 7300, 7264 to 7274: 0.99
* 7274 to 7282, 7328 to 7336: 1.07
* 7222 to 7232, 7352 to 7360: 1.01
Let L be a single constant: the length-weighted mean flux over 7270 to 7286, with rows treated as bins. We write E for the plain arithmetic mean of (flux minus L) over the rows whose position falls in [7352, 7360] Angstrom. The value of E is -0.2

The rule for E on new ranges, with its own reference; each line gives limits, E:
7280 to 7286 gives 0.6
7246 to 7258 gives 0.2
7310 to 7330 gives -2.1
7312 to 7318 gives -4.0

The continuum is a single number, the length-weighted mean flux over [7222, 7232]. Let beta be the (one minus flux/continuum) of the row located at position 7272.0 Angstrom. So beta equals 0.11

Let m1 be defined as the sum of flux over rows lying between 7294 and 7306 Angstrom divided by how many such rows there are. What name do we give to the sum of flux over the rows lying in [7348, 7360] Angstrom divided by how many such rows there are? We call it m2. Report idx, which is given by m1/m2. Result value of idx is 0.91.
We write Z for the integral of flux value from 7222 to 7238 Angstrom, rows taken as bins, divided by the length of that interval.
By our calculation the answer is 18.0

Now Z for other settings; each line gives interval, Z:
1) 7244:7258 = 18.3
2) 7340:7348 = 15.1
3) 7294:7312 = 16.8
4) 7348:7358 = 18.0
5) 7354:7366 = 17.9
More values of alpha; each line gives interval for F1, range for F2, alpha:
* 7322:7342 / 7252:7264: 0.7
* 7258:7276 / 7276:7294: 3.0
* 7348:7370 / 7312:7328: 0.5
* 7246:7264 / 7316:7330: -0.7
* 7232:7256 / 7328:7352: -0.5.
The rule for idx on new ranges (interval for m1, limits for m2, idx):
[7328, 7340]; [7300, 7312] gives 1.01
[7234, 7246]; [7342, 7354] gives 1.06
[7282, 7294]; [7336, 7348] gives 1.17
